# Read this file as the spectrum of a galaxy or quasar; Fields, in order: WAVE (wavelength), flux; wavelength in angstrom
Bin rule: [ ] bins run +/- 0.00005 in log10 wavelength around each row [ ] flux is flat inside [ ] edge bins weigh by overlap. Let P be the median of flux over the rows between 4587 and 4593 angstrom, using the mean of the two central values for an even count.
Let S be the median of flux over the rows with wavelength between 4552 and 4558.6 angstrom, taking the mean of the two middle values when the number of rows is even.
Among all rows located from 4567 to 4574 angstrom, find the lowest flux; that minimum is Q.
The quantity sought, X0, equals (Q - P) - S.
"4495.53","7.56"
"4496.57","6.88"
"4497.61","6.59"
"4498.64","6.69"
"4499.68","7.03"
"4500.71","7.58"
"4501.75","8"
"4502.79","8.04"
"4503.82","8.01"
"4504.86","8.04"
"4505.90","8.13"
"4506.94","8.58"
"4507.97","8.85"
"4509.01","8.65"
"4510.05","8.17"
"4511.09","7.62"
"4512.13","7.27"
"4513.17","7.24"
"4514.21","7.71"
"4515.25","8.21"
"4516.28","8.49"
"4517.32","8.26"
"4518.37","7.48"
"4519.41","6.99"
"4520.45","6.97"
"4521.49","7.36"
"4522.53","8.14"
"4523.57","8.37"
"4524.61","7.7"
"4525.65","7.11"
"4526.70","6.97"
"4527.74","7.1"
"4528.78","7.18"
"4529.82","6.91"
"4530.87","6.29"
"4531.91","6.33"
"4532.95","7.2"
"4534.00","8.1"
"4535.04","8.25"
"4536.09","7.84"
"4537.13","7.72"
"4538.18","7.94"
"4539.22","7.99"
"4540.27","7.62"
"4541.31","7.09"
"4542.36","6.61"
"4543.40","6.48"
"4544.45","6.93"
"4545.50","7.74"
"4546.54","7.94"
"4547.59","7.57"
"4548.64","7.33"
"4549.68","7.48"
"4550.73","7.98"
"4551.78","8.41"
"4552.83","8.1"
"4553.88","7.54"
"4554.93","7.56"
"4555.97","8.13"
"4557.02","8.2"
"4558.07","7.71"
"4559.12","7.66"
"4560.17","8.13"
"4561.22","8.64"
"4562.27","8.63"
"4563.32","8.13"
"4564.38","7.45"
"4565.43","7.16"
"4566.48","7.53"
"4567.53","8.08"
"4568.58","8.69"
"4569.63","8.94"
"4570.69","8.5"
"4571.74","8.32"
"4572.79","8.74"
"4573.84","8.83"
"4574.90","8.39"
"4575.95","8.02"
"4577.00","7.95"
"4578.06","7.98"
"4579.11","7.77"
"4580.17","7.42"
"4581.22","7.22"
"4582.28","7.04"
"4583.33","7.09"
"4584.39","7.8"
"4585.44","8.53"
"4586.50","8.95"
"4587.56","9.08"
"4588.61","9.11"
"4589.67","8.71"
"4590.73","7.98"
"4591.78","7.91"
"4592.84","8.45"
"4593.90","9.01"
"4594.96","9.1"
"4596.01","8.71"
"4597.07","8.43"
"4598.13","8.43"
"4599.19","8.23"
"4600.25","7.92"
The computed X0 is -8.4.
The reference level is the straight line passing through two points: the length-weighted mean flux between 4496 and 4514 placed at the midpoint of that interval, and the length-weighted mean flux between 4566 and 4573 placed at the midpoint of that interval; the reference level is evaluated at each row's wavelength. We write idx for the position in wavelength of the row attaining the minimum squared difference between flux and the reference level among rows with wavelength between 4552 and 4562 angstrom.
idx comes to 4557.02 angstrom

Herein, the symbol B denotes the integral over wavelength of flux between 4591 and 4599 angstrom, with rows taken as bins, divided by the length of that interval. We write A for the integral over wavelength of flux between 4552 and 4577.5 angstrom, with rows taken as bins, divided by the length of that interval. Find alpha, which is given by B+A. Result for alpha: 16.7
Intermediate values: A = 8.1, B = 8.55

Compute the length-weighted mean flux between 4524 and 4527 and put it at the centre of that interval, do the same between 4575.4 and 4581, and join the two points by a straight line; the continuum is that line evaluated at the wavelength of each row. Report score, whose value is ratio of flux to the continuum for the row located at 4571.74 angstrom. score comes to 1.07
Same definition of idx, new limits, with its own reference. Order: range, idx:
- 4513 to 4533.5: 4514.21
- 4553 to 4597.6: 4585.44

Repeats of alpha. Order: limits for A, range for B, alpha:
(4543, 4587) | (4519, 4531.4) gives 15.2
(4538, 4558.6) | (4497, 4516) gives 15.4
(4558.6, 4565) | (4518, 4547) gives 15.5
